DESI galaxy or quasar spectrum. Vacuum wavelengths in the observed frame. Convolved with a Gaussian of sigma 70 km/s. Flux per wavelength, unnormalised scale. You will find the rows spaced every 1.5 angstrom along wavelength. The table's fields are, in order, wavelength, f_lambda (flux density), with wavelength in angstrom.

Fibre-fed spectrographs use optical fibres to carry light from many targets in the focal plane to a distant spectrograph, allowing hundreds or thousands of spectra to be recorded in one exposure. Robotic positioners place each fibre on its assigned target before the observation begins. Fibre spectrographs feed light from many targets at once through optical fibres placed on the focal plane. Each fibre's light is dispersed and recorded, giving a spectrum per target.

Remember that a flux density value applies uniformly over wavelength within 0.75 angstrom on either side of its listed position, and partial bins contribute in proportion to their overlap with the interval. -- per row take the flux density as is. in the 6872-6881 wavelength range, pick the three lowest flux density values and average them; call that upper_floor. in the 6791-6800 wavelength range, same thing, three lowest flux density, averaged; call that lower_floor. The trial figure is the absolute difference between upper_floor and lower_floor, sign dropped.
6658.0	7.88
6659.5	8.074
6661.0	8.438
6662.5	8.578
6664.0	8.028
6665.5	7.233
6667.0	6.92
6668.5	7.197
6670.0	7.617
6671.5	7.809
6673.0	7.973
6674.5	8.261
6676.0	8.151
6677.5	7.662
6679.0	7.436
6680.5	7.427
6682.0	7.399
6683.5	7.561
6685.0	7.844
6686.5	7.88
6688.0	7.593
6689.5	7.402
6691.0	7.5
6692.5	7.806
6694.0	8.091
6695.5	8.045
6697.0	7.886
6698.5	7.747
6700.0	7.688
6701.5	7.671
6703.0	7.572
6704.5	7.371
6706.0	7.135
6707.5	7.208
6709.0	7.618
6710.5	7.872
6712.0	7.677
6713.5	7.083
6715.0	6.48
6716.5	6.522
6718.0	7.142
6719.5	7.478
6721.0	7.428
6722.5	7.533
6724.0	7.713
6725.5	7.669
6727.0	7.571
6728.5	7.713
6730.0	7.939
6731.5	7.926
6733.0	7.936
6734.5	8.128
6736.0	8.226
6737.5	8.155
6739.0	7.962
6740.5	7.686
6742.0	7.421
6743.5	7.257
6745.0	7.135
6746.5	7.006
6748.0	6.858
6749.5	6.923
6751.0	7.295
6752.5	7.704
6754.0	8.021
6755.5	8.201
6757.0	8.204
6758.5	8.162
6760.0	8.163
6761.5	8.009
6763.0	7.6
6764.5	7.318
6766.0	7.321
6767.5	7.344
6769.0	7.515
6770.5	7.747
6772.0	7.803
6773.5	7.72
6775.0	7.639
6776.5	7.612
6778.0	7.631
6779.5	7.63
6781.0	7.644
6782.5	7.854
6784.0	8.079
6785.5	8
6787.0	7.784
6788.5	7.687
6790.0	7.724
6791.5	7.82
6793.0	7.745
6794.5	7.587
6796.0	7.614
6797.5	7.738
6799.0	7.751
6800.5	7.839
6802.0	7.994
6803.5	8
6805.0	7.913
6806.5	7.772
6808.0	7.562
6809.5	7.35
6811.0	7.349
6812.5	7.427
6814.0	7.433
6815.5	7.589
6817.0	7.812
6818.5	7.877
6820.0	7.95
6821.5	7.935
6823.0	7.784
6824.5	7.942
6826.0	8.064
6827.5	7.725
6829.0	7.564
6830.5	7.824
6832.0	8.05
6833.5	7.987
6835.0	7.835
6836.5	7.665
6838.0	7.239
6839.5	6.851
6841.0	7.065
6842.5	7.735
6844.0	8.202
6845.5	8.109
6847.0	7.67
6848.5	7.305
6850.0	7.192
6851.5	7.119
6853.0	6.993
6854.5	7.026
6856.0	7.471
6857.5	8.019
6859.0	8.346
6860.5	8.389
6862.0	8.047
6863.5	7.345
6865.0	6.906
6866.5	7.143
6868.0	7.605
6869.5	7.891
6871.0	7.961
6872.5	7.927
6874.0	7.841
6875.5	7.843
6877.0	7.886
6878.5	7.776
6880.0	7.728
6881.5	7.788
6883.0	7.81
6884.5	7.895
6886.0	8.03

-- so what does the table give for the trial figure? 0.14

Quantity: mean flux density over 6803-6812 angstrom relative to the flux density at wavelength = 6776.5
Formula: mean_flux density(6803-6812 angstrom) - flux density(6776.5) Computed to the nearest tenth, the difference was 0.0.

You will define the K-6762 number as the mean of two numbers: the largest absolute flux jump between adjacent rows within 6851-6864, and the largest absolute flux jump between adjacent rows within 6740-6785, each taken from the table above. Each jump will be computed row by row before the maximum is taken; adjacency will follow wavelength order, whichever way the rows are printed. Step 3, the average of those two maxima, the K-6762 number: 0.56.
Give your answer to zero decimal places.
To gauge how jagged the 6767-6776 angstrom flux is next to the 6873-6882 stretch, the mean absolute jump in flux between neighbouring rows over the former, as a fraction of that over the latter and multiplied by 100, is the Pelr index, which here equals 237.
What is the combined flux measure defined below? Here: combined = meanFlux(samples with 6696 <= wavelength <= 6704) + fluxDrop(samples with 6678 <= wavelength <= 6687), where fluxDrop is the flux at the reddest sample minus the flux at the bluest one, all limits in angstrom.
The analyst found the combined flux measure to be 8.2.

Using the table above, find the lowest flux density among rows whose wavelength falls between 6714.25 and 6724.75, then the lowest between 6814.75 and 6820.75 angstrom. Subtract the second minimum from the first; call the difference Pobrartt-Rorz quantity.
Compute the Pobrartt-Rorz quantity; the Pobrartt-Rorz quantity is -1.1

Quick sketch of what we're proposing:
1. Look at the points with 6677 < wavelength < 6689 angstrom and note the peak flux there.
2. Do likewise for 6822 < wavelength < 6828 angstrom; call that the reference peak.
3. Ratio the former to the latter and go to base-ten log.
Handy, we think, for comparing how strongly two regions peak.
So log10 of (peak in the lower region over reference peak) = -0.0100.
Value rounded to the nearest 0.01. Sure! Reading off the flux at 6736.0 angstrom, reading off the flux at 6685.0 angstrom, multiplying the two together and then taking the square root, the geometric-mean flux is 8.03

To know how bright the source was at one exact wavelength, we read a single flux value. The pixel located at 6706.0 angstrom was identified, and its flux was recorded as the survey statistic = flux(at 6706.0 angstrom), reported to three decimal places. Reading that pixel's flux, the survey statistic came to 7.135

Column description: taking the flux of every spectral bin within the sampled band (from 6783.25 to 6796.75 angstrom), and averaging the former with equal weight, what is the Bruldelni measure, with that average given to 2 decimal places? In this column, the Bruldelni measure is 7.78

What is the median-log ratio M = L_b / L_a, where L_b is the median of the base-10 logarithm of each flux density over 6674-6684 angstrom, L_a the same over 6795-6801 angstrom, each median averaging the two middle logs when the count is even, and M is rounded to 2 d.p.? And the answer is 0.99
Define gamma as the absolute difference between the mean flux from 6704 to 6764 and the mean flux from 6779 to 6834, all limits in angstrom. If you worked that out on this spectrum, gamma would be 0.19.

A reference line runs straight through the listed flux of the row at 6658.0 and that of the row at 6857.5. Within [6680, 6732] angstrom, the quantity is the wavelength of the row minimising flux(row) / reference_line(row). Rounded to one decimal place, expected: 6715.0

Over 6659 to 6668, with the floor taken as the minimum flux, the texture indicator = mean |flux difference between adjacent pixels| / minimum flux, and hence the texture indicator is 0.062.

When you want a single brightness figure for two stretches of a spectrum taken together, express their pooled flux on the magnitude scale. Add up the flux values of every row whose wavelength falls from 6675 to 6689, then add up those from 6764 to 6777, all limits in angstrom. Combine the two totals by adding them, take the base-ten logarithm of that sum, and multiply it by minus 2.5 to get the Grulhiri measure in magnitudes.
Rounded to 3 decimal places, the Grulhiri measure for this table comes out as -5.342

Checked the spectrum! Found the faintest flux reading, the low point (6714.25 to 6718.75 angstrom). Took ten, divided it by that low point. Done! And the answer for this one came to 1.54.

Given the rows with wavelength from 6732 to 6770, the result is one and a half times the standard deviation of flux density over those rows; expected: 0.7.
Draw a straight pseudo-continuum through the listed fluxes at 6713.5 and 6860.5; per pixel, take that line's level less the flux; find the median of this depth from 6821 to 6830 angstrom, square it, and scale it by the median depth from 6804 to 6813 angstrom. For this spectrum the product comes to 0.018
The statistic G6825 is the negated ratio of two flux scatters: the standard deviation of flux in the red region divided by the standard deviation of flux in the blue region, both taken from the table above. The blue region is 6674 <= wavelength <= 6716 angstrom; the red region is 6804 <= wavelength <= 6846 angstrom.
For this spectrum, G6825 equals -0.88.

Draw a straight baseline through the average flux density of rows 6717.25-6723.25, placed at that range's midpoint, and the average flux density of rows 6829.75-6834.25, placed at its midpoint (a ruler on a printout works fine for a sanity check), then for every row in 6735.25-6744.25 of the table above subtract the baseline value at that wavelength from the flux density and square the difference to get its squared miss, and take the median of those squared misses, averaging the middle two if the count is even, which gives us 0.14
